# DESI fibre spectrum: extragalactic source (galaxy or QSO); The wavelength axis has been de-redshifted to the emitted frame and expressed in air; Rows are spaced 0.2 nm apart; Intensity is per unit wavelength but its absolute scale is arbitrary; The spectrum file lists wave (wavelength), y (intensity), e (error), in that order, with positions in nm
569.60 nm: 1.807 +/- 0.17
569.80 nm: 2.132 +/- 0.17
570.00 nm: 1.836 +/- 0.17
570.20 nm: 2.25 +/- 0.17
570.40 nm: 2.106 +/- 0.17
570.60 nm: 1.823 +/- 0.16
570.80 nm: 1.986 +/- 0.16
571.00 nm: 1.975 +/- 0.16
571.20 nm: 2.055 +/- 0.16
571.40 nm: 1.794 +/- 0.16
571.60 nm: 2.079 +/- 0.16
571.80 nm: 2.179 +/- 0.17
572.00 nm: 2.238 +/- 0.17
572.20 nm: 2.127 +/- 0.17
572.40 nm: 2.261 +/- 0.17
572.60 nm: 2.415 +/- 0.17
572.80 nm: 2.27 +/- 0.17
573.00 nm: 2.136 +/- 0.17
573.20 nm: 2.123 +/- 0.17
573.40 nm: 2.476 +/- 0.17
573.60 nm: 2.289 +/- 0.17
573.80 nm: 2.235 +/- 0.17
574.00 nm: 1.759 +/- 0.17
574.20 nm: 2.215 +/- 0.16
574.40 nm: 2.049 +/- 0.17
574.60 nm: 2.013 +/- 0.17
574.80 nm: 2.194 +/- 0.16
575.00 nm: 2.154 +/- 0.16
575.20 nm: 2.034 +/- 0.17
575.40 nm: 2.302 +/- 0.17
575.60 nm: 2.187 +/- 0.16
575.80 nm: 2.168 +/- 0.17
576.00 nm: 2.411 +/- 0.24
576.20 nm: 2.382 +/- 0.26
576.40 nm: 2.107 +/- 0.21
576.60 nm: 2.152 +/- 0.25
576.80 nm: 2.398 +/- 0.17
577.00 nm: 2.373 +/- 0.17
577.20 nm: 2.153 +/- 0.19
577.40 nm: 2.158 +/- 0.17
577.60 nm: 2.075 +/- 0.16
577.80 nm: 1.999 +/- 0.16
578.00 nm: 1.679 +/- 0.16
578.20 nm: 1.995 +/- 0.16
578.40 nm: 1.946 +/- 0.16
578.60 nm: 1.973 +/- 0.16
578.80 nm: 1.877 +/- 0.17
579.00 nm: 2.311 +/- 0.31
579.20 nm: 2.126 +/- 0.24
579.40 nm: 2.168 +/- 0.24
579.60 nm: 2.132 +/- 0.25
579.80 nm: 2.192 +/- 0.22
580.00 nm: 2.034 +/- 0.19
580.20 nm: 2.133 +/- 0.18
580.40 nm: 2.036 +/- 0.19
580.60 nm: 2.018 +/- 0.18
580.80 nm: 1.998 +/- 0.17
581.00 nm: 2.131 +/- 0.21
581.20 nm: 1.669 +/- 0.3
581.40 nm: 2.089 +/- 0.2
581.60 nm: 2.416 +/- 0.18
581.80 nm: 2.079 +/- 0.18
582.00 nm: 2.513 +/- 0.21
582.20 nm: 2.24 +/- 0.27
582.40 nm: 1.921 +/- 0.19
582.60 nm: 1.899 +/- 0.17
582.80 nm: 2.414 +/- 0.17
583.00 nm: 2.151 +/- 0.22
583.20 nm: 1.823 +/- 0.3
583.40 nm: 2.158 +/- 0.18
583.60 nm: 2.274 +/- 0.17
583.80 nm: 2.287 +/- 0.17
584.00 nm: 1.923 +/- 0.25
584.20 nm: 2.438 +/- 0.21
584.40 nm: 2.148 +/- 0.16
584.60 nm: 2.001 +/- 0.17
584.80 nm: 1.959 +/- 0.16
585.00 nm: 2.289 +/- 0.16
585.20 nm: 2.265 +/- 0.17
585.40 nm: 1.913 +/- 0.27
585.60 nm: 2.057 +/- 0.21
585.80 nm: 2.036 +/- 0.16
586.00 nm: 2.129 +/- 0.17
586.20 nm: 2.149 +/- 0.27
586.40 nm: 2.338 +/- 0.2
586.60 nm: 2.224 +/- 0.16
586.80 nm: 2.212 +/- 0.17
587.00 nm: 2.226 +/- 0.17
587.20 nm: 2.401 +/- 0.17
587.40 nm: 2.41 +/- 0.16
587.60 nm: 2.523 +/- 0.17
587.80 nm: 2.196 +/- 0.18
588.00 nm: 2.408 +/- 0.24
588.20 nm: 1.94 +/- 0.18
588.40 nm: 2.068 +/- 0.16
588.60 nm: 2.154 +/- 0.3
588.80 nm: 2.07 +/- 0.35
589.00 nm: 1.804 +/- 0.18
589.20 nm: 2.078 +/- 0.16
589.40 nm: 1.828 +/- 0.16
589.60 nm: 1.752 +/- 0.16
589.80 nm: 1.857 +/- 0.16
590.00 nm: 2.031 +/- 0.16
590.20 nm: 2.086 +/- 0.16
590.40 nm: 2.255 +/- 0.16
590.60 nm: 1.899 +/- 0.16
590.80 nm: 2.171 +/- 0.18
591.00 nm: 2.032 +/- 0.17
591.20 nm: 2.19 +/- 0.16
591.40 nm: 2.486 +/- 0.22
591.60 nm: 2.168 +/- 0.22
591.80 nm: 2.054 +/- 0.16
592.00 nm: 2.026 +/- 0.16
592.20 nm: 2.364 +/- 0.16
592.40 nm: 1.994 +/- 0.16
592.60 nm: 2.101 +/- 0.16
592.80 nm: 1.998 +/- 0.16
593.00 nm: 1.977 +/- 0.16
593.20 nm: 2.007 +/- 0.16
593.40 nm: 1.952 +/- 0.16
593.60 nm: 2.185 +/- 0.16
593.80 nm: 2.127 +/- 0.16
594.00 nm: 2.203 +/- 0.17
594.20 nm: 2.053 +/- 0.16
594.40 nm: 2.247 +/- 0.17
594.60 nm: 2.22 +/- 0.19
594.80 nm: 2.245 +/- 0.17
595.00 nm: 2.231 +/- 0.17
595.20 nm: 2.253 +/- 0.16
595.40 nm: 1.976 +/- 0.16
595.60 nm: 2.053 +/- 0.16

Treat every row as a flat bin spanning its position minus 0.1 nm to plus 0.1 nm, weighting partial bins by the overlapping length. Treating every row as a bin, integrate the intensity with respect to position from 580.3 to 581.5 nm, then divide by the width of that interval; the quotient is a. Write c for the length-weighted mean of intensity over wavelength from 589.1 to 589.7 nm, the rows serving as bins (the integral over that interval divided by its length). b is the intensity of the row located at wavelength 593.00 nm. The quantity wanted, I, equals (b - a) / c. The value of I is -0.01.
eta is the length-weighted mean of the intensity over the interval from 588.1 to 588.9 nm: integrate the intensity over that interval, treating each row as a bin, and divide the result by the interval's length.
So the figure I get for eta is 2.06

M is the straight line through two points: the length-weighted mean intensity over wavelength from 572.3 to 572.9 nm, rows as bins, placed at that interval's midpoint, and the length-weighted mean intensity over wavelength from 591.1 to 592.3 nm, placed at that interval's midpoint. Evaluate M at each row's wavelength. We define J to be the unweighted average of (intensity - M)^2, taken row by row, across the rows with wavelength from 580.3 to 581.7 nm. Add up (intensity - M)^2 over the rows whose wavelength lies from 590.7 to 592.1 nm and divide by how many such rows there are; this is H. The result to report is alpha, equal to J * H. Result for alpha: 0.0022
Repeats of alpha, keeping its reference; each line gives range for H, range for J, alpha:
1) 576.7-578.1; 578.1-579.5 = 0.0056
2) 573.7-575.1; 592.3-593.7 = 0.0027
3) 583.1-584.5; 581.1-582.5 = 0.0046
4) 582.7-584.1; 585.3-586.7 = 0.0016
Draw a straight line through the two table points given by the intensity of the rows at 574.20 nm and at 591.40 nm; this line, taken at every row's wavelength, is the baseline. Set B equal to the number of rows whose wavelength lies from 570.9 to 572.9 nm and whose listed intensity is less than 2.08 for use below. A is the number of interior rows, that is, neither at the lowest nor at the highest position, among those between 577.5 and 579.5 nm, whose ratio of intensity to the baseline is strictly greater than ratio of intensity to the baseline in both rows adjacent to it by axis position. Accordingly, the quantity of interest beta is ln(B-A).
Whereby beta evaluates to 0.0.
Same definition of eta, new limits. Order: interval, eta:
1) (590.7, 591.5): 2.22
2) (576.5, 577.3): 2.27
